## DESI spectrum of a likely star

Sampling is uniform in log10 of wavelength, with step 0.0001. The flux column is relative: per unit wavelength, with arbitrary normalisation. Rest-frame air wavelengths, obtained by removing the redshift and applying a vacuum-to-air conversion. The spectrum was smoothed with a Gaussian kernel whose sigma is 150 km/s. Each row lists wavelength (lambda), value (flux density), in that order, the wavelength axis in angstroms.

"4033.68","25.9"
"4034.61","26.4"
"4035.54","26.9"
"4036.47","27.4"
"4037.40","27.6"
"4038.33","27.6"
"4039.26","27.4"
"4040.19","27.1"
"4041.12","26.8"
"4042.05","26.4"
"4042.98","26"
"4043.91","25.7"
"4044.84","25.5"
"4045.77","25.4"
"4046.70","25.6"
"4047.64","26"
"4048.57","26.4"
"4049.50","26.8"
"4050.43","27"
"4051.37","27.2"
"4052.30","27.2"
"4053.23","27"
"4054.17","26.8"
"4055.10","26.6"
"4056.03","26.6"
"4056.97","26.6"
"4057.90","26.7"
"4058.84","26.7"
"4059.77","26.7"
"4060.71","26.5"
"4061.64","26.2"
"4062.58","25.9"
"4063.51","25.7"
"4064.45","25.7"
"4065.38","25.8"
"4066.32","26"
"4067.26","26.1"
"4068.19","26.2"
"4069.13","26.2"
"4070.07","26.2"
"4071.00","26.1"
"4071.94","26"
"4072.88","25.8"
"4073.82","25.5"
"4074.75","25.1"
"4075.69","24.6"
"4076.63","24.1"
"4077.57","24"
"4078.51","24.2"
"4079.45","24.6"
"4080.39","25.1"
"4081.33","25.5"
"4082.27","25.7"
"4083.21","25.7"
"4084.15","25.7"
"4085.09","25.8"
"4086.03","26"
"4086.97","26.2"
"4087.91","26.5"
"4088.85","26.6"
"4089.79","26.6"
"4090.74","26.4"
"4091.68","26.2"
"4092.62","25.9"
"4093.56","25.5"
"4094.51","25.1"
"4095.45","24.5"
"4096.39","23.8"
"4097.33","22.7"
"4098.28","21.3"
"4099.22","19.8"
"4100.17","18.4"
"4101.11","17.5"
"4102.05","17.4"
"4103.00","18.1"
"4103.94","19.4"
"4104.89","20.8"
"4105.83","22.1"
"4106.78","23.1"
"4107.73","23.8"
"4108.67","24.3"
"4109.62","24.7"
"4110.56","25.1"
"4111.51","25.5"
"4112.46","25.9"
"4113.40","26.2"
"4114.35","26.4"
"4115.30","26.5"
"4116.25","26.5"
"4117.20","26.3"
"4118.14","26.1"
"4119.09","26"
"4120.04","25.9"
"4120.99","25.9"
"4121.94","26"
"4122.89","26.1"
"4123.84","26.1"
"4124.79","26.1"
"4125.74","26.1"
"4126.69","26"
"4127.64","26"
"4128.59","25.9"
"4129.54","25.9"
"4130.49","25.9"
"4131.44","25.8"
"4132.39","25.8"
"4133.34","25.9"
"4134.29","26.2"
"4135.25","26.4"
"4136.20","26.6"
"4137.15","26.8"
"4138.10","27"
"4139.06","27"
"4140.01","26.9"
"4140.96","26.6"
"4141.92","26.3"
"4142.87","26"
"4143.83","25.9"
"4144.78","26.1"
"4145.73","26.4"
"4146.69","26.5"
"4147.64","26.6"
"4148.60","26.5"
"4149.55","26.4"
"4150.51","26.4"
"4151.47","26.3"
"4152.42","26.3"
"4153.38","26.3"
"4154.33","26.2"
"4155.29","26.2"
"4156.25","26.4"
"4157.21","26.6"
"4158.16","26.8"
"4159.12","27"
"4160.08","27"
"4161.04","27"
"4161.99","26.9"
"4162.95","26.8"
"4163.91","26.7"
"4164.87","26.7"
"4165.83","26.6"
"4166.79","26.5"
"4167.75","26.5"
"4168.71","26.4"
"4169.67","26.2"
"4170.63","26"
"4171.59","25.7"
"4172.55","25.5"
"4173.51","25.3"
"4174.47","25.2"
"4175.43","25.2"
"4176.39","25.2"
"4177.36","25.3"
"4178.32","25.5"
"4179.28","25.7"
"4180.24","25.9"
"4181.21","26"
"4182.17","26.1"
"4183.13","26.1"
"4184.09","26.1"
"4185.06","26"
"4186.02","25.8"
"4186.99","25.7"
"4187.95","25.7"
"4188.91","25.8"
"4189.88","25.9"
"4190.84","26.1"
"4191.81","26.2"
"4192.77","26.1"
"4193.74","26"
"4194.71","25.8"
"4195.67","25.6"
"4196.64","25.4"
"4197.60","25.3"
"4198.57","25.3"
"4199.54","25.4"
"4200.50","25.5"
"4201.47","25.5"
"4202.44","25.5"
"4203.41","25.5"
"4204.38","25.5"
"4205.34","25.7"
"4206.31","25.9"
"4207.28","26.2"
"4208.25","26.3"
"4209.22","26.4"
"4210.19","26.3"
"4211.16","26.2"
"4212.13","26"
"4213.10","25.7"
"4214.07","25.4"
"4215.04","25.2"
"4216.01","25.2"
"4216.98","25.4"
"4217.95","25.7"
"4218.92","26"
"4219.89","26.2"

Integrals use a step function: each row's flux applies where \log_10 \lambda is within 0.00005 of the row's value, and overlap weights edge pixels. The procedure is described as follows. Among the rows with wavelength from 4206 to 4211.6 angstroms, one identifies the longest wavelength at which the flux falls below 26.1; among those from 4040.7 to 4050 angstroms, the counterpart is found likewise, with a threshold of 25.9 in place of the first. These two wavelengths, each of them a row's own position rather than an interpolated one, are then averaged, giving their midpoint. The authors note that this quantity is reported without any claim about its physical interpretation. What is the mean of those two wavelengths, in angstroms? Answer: 4126.5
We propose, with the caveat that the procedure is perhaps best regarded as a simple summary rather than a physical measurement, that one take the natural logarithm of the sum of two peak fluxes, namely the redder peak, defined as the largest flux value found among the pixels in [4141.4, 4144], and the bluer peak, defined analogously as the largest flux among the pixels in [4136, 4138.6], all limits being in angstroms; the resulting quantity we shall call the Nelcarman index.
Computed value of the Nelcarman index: 3.98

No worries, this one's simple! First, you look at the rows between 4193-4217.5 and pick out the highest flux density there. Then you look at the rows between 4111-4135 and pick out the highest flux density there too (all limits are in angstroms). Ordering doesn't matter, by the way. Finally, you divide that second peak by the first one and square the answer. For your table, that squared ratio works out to 1.008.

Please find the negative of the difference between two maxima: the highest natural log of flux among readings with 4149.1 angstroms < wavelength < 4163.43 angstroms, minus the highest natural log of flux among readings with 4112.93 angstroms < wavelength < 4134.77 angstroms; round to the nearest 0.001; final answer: -0.019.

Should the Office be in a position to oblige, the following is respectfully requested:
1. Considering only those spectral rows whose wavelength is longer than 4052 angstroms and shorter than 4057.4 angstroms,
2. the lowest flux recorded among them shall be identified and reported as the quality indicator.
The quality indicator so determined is 26.6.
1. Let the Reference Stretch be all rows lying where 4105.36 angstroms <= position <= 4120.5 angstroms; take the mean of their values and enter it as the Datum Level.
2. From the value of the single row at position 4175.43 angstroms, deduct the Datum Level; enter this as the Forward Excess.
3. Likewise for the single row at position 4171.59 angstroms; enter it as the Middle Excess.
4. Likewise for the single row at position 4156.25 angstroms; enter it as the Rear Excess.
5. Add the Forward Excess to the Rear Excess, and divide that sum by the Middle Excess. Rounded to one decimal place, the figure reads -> 2.5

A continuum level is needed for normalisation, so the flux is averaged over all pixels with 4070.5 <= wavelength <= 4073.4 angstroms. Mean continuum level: 26.0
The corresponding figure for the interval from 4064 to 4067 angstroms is 25.8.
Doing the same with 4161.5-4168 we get 26.7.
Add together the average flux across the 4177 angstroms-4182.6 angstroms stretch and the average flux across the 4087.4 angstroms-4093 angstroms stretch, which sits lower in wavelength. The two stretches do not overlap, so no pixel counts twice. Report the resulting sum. 52.1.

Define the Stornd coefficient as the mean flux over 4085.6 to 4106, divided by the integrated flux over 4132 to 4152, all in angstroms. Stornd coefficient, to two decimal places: 0.04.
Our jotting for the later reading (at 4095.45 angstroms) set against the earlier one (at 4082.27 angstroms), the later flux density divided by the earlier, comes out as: 0.95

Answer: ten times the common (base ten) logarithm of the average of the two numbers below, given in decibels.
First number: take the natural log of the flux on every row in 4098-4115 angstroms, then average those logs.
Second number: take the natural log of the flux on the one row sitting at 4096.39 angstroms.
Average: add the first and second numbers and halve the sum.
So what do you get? 4.96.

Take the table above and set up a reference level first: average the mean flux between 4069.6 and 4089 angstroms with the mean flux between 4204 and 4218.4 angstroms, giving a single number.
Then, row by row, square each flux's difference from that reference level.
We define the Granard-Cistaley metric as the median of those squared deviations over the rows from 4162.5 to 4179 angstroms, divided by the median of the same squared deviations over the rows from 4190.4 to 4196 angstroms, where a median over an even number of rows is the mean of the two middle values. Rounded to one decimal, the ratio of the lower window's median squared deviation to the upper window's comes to 1.2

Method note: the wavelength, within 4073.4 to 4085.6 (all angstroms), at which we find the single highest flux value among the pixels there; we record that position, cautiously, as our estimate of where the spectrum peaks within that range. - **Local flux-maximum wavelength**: 4085.09 angstroms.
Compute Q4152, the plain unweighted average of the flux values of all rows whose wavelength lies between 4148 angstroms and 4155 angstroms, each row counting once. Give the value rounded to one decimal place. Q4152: 26.3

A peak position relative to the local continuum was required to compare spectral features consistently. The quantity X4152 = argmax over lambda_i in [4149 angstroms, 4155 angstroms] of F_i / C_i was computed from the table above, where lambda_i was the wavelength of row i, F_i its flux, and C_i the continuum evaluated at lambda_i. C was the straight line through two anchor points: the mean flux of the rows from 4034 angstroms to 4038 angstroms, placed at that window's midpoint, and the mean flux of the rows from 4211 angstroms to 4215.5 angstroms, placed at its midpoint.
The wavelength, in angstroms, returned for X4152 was 4150.51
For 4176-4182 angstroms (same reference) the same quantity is 4181.21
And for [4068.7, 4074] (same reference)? 4070.07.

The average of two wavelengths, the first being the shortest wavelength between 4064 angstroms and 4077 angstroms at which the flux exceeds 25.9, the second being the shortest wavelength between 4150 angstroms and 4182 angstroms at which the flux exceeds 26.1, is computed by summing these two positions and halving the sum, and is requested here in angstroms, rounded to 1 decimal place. 4108.4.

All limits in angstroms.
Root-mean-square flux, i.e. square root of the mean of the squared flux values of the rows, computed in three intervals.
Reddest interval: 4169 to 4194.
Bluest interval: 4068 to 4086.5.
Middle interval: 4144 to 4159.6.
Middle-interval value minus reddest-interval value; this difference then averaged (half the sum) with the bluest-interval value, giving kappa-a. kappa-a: 13.0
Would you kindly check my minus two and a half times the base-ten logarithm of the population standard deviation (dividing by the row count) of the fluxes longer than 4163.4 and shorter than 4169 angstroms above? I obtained 2.4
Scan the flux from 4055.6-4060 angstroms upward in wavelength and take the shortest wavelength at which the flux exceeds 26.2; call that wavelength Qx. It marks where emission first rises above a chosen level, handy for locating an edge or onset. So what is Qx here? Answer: 4056.03 angstroms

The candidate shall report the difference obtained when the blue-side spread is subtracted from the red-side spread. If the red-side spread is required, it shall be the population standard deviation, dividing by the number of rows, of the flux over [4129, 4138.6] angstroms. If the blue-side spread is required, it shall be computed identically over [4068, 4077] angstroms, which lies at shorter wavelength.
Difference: -0.29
